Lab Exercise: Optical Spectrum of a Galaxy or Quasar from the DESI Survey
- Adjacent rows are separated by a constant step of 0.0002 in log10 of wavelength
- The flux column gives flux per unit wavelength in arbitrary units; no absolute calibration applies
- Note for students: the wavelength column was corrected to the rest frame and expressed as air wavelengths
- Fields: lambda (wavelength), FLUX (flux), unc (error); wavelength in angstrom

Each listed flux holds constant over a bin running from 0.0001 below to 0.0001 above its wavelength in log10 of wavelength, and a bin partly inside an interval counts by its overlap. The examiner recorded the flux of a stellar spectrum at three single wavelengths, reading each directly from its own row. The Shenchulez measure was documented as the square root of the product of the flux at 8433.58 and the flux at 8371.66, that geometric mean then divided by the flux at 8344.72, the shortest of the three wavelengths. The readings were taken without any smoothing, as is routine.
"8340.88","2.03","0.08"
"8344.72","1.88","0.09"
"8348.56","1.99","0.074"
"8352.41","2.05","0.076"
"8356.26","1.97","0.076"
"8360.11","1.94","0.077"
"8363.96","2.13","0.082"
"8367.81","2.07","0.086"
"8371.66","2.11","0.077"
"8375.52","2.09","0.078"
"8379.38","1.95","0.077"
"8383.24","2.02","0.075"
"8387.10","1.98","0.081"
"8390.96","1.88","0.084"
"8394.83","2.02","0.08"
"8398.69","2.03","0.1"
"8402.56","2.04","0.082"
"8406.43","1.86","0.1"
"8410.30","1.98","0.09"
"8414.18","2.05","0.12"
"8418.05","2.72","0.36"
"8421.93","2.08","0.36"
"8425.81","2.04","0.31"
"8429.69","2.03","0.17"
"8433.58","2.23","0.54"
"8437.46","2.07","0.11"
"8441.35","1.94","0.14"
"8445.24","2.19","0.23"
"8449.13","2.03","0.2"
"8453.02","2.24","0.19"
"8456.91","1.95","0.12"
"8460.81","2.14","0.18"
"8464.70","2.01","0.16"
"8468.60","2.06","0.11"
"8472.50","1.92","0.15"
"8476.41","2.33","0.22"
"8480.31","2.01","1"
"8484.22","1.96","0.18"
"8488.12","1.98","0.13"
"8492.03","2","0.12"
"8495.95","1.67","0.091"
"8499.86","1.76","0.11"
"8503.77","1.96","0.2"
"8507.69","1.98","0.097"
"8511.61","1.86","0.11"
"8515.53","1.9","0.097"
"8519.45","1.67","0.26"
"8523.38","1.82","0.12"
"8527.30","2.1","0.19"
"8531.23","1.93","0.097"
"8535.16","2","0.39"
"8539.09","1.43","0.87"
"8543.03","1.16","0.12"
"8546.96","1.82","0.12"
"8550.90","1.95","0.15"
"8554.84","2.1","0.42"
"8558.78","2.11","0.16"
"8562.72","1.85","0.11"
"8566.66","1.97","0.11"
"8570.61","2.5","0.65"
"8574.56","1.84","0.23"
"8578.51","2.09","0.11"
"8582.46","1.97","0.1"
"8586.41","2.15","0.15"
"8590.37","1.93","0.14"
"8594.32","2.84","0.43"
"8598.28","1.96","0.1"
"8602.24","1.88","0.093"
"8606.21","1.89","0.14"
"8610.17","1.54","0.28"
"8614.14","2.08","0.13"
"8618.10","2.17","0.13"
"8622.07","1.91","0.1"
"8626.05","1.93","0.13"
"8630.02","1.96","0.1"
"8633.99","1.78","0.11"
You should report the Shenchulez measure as 1.15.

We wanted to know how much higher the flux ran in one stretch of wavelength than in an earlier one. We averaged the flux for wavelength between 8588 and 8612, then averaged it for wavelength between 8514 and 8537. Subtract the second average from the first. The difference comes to 0.1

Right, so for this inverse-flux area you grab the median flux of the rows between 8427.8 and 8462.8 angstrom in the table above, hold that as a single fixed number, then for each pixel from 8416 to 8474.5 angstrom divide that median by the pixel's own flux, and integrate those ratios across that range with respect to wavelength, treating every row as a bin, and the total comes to 58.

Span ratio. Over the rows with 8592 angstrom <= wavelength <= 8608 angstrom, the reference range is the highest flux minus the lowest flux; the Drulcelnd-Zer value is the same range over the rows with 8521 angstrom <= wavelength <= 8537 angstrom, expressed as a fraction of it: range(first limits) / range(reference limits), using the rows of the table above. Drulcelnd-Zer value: 0.29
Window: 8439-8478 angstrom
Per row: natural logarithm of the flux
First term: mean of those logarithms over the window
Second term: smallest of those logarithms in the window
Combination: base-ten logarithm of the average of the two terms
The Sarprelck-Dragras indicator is -0.16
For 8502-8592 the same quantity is -0.40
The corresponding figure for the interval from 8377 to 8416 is -0.19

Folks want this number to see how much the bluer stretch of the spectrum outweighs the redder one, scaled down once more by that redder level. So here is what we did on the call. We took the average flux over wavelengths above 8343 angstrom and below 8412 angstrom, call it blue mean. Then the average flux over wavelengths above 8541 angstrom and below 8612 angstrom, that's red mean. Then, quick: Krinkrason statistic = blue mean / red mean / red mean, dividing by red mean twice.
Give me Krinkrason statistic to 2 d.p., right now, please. 0.51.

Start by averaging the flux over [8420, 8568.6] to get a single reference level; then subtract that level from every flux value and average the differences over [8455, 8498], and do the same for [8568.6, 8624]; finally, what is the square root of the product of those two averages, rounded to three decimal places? 0.070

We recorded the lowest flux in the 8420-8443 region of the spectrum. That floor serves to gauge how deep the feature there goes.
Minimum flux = 1.94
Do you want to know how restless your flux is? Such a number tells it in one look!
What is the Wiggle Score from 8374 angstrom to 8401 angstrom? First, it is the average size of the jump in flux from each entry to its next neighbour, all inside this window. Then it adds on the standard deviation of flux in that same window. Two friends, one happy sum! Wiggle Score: 0.15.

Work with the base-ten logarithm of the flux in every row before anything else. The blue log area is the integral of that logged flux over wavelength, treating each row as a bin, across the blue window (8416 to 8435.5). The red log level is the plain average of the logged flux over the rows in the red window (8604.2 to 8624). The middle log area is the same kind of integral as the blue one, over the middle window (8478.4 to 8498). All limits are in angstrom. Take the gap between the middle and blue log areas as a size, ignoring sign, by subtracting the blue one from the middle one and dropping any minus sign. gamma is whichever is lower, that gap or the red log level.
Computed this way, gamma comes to 0.280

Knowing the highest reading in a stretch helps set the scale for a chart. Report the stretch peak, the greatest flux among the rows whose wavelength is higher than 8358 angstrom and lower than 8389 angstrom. 2.13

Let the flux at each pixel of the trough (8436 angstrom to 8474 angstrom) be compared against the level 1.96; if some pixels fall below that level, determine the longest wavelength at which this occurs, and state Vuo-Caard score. 8472.50 angstrom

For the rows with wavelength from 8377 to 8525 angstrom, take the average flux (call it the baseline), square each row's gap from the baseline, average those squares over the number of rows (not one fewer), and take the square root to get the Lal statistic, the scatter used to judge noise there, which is 0.18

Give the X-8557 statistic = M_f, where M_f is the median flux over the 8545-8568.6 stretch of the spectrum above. 1.96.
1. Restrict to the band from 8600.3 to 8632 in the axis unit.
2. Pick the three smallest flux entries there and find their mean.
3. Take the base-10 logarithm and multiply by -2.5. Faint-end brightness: -0.620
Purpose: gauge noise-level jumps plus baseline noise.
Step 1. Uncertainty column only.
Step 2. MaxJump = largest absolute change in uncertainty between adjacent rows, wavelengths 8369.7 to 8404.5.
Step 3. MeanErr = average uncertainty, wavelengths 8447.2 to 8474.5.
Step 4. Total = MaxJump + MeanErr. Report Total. 0.2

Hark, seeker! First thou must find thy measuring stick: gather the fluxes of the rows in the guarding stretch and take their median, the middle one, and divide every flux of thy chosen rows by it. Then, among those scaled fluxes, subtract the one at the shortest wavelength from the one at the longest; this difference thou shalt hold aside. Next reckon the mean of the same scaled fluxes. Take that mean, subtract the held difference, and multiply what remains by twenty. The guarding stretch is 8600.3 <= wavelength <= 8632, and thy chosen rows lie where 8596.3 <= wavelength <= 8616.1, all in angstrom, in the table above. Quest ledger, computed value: 18.2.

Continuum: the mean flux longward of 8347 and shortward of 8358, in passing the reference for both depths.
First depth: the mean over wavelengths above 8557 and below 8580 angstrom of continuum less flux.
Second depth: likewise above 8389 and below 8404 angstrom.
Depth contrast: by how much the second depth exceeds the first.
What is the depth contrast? 0.07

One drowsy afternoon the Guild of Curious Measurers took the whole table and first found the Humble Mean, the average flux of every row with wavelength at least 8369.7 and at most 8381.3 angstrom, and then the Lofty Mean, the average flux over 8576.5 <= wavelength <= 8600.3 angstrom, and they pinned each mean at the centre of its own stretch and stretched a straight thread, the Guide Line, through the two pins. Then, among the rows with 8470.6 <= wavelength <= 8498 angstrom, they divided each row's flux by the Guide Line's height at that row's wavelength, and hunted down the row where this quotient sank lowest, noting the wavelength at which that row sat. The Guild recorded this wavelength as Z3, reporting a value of 8495.95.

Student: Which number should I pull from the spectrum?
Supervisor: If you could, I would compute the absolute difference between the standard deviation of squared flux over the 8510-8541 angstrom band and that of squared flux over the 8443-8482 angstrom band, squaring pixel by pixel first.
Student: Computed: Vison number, 0.2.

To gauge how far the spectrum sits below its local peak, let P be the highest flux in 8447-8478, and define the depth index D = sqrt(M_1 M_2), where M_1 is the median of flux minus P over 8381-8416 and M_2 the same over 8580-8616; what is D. 0.339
